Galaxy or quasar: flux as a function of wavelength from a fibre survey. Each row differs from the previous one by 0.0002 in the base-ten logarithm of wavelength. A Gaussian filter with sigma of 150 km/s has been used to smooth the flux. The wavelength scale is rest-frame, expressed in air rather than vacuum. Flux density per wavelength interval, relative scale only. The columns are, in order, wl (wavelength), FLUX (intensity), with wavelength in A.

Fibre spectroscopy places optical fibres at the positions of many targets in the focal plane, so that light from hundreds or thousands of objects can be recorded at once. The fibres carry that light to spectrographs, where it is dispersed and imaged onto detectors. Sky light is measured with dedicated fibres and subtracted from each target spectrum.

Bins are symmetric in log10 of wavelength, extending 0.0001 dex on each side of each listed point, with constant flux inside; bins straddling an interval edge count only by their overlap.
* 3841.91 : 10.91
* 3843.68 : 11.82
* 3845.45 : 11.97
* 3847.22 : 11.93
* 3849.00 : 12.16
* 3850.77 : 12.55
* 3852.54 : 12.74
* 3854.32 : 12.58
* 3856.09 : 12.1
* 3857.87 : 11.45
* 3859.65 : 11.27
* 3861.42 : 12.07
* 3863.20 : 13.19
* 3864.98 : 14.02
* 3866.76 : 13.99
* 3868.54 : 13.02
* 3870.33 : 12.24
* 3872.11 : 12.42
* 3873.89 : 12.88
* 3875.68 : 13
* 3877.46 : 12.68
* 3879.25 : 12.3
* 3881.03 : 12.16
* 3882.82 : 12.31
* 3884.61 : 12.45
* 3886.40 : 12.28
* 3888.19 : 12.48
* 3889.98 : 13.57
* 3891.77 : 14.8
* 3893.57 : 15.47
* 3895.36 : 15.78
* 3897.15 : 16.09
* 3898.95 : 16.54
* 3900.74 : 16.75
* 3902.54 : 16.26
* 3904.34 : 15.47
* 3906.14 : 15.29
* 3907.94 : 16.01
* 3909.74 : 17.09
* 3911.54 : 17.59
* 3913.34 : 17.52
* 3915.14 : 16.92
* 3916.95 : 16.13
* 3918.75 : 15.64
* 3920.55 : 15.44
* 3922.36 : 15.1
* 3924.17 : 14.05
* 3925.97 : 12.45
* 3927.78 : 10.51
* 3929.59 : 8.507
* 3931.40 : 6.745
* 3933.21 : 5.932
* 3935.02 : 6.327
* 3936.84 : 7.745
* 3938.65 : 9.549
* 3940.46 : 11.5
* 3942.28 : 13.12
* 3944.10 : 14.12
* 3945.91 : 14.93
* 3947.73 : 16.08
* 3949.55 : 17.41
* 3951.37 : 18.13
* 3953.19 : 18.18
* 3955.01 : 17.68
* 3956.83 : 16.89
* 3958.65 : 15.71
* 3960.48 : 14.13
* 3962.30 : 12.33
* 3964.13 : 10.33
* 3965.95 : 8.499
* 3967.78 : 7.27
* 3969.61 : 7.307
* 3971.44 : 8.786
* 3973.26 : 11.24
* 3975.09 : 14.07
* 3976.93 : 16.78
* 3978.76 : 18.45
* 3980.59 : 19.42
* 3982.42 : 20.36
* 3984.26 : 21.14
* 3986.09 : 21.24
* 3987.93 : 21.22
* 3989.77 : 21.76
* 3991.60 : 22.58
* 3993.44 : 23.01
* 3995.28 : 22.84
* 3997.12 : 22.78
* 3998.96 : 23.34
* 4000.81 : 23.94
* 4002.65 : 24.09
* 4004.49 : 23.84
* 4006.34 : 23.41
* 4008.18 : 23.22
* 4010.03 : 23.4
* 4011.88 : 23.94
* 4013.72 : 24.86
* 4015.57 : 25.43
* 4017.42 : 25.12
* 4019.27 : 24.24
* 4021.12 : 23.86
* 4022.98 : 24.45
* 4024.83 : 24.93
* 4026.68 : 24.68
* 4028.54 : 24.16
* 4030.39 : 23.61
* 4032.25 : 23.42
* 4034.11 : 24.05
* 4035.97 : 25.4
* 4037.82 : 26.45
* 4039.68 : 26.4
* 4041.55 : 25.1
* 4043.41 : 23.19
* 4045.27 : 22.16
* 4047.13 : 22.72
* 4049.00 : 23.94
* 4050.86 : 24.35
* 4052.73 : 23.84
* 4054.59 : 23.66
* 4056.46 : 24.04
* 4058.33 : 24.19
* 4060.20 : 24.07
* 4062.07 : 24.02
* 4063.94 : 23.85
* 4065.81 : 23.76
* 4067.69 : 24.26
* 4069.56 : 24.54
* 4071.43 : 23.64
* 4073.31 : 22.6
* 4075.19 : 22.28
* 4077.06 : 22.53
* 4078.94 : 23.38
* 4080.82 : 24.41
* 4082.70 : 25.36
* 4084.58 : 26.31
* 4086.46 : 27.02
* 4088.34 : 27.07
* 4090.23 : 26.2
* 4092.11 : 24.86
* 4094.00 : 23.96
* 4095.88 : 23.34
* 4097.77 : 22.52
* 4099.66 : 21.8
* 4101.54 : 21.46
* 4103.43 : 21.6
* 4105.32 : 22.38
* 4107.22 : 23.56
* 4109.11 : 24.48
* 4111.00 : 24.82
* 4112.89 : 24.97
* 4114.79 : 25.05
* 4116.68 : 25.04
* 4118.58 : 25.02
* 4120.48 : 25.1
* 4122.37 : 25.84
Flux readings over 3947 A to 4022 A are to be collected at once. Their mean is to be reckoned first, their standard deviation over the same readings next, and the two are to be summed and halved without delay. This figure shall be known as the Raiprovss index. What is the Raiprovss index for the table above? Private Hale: 12.2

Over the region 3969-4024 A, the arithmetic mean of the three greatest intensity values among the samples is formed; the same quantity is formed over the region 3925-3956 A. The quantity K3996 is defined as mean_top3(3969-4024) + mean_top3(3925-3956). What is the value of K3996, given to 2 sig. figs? 43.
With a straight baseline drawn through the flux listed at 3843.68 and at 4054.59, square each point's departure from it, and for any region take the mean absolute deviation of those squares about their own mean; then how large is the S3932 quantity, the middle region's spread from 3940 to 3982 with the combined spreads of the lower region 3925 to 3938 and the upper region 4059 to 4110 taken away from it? -2.0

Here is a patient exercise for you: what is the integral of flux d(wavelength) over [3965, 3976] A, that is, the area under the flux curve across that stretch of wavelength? 105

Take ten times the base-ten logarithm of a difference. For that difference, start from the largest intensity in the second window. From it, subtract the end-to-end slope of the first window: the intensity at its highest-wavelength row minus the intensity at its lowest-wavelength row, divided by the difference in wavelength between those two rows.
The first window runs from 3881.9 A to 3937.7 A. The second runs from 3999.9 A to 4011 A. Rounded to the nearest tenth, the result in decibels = 13.8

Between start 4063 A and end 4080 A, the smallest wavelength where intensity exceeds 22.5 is 4063.94 A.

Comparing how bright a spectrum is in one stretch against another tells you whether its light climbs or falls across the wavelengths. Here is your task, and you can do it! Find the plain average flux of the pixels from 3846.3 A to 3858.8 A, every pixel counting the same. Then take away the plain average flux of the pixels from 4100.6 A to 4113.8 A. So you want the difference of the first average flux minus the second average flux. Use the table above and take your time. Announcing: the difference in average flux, -11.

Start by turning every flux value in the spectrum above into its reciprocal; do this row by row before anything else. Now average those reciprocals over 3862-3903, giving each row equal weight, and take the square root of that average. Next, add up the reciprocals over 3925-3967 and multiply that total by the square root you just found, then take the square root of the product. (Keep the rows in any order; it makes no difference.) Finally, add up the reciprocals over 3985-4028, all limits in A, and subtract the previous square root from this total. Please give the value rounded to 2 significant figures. 0.23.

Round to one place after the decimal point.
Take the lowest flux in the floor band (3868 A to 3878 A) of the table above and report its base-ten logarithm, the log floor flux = 1.1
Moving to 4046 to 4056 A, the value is 1.4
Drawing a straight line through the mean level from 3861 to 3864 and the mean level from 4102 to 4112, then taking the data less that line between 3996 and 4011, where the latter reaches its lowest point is 4008.18 A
